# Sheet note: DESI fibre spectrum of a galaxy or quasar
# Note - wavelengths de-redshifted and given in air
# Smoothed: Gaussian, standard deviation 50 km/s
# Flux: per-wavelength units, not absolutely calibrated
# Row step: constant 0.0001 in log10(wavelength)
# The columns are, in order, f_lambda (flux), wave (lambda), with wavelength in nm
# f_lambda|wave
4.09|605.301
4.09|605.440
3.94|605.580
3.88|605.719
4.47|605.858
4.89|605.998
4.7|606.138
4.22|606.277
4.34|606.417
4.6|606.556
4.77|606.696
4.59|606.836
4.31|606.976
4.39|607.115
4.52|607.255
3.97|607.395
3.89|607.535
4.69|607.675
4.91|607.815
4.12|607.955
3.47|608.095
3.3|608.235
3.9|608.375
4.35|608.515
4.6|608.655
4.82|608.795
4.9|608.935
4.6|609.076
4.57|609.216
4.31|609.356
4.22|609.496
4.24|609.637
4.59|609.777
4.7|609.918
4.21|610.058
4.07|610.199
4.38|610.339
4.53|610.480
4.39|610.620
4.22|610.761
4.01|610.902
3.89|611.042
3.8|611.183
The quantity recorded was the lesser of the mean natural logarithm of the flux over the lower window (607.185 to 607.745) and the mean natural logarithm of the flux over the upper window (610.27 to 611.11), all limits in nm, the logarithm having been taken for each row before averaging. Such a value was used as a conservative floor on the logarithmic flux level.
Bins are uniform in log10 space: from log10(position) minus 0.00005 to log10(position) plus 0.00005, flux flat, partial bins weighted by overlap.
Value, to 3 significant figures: 1.44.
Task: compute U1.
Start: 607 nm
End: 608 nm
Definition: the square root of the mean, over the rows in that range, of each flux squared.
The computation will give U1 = 4.37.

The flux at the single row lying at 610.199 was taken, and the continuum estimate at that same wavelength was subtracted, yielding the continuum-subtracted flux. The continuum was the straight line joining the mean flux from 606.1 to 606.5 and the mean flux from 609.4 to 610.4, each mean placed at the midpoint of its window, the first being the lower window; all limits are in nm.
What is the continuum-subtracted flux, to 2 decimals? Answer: -0.27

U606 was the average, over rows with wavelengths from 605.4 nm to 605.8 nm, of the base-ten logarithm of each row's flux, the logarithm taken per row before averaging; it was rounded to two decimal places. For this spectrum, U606 0.60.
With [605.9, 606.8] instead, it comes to 0.66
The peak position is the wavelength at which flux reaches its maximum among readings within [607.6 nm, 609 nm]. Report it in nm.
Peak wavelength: 607.815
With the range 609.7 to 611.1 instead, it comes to 609.918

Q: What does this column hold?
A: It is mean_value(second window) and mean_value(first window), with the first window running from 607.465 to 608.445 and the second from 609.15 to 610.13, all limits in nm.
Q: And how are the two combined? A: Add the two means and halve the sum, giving 4.22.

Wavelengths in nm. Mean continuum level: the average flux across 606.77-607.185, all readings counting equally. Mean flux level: 4.43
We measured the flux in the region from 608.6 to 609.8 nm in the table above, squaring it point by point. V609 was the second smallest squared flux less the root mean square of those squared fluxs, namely -2.8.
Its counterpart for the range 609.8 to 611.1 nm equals -2.3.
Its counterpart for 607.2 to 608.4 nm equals -5.4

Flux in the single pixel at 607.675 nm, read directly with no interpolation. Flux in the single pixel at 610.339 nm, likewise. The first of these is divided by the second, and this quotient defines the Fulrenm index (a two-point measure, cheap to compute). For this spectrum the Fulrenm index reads 1.07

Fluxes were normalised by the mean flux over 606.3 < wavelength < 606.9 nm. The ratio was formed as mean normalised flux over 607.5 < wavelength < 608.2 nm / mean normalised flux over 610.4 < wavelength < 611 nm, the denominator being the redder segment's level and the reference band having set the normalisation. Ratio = 0.98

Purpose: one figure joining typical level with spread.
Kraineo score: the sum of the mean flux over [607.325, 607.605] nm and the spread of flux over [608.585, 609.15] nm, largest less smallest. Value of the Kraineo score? 4.2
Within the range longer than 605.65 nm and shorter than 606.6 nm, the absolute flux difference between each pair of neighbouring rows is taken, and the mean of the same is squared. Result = 0.12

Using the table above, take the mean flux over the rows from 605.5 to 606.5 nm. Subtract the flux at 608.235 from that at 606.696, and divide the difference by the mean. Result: 0.34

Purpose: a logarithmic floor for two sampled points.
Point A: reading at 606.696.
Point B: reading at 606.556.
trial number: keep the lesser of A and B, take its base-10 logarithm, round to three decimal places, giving 0.663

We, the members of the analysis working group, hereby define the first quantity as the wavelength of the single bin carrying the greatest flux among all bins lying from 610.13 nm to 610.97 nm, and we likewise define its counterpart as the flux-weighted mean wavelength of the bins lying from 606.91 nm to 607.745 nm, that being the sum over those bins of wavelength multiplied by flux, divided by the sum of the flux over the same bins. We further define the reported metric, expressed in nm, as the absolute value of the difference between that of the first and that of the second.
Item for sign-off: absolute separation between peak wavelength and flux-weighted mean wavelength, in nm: 3.16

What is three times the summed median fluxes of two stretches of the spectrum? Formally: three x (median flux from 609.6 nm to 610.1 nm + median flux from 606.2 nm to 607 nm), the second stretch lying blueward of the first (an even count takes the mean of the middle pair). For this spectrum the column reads 26.6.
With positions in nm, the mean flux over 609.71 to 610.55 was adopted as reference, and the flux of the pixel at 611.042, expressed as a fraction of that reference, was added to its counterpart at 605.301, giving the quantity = 1.81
